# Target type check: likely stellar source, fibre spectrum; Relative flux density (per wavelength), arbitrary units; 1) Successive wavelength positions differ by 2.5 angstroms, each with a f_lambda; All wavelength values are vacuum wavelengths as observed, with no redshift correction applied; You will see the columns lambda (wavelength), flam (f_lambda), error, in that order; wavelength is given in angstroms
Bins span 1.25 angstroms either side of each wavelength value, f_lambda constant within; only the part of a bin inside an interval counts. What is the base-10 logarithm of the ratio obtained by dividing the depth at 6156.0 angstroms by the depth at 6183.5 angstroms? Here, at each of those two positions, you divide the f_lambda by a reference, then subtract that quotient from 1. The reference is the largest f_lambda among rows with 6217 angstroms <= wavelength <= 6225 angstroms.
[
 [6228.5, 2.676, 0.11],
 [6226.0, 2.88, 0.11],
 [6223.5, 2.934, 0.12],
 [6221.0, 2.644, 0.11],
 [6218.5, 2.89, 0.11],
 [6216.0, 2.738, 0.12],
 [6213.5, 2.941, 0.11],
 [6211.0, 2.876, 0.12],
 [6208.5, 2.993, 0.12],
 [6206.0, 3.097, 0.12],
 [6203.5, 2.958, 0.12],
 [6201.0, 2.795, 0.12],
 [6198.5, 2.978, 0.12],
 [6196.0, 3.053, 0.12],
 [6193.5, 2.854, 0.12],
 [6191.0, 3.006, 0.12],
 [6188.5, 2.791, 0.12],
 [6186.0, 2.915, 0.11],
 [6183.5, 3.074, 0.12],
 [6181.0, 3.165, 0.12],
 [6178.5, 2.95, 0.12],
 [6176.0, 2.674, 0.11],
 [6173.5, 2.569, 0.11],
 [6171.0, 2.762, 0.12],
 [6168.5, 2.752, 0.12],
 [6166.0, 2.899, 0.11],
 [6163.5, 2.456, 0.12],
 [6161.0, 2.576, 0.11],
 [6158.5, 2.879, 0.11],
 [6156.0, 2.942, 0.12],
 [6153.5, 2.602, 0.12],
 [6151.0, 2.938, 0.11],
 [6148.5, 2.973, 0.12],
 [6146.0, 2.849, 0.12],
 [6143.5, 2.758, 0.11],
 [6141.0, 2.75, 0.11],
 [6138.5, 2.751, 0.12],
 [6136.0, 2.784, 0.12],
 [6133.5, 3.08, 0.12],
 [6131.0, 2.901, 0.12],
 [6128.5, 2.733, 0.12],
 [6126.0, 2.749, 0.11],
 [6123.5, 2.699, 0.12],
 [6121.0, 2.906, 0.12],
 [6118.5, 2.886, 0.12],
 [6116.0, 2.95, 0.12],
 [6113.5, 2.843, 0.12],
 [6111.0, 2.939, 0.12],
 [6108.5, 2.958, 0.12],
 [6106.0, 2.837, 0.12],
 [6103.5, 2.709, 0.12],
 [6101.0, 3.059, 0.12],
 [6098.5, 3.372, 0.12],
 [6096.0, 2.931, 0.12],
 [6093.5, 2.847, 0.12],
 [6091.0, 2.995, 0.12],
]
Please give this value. -1.2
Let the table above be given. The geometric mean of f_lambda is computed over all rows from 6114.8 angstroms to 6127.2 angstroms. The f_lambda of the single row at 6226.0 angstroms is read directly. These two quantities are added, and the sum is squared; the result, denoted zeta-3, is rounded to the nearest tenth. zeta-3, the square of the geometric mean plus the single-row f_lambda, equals 32.7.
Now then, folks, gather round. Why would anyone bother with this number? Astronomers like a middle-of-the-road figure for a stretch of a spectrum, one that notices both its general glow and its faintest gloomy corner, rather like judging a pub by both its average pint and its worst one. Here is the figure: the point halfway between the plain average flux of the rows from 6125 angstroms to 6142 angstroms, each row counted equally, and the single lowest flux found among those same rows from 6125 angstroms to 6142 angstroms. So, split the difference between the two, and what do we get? 2.78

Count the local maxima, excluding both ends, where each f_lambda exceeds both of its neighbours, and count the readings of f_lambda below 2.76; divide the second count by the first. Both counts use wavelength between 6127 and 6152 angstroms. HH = 2.0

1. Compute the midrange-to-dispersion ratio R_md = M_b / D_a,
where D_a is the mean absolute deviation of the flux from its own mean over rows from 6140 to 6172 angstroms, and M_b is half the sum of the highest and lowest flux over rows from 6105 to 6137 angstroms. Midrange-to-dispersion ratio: 23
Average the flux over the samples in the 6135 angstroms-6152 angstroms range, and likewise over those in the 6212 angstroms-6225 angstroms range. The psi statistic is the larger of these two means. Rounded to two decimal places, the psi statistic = 2.83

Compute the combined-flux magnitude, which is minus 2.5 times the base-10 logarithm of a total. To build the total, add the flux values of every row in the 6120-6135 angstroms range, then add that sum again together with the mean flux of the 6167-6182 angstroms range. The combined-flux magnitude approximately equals -3.92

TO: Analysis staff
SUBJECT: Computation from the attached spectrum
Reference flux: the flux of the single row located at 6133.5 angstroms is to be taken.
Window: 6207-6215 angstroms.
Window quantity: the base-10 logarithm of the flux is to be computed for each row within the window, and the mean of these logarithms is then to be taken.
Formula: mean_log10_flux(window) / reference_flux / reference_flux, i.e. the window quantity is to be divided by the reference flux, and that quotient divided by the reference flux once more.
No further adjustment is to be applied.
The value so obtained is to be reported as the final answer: 0.0493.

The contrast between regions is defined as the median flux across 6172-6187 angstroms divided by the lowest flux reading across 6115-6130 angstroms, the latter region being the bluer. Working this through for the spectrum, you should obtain 1.09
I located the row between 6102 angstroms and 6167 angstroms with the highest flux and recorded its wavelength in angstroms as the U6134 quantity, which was 6133.5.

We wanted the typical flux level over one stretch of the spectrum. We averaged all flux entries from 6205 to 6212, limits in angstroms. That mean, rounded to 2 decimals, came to 2.99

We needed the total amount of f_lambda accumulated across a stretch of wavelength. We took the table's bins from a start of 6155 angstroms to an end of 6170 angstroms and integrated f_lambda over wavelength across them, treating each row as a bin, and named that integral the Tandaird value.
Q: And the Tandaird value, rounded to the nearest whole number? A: 41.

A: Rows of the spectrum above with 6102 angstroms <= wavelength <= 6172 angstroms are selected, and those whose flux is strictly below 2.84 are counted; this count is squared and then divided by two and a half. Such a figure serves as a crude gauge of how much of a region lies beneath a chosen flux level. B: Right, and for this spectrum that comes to 78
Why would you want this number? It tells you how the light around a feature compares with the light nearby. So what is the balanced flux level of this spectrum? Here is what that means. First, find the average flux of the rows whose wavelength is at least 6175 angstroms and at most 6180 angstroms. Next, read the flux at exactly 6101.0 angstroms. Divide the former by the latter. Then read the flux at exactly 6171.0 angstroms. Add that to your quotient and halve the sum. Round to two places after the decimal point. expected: 1.84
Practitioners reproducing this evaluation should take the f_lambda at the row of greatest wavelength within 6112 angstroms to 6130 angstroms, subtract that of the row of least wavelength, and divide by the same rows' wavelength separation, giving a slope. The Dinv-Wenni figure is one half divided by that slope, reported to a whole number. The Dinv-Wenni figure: -68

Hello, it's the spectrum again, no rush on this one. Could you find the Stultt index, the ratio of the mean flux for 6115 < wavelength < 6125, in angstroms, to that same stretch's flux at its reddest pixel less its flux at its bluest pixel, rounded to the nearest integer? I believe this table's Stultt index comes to -11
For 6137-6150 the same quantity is 13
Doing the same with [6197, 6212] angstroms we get -29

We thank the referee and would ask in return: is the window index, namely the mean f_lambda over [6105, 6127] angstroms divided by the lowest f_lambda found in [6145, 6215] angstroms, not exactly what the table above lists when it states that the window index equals 1.17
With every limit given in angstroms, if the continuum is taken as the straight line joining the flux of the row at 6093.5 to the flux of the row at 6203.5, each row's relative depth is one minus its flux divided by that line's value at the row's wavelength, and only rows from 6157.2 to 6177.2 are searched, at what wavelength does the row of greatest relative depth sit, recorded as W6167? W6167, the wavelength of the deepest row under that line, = 6163.5 angstroms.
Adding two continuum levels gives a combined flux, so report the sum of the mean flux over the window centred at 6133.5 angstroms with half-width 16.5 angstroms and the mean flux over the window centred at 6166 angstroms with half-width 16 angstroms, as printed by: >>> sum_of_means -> 5.61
